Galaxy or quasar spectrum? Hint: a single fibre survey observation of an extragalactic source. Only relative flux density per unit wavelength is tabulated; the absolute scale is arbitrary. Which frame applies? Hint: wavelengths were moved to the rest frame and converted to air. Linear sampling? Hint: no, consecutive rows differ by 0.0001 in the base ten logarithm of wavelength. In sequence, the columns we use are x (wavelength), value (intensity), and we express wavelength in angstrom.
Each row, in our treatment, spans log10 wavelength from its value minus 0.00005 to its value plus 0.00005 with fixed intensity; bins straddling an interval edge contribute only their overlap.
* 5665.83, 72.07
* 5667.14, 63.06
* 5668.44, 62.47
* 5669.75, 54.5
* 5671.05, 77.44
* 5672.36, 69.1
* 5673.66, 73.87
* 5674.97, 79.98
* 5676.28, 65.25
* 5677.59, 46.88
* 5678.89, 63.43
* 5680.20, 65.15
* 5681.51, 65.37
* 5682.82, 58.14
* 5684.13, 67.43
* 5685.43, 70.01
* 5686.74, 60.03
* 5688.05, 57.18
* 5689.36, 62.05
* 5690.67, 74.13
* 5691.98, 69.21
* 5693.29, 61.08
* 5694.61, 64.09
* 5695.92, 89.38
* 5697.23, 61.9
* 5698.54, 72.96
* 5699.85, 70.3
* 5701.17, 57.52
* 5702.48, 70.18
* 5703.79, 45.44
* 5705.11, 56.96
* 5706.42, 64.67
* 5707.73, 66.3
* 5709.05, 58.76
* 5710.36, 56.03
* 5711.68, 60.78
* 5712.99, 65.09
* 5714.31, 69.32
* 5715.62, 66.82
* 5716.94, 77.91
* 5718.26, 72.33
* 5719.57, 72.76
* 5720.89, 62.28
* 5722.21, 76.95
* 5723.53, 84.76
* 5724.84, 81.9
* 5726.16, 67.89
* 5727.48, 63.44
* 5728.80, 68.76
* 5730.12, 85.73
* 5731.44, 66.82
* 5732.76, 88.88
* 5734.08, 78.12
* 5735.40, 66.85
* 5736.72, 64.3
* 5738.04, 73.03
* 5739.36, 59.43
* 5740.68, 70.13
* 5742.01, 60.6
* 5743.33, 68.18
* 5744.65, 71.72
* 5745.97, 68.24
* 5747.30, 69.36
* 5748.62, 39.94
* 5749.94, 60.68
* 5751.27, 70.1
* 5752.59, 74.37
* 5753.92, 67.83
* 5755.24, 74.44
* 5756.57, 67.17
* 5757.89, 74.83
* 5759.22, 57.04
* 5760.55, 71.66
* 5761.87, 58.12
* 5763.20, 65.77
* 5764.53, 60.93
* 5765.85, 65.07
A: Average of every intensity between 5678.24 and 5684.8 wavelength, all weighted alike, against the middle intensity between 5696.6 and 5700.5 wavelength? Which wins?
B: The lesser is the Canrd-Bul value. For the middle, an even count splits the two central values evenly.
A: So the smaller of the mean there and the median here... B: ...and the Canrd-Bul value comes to 64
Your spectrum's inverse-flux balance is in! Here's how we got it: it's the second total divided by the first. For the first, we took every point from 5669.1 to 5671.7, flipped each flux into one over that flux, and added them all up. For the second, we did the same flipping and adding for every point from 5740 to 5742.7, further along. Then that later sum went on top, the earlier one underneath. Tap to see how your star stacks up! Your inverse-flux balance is 1.0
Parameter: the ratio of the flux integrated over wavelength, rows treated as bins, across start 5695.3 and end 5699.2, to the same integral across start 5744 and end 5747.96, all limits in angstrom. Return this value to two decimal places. 1.06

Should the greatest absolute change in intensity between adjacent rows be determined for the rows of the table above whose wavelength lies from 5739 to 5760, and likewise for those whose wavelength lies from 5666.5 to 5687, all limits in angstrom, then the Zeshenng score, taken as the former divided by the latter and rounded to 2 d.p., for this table 1.28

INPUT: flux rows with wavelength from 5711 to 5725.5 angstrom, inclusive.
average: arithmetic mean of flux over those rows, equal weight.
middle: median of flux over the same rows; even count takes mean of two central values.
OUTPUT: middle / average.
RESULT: 1.006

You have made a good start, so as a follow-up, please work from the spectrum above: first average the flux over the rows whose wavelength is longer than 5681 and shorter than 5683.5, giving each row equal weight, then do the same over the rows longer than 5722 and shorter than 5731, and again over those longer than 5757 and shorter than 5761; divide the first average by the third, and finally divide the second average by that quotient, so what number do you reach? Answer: 83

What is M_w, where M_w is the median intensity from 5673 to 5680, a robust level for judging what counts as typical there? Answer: 65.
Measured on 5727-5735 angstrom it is 73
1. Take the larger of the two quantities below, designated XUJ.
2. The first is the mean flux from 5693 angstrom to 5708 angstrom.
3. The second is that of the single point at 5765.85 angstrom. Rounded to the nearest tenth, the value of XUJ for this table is 65.1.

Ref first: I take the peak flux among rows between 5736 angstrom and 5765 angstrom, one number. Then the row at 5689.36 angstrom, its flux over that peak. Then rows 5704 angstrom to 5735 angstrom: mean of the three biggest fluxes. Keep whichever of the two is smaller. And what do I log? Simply 0.83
